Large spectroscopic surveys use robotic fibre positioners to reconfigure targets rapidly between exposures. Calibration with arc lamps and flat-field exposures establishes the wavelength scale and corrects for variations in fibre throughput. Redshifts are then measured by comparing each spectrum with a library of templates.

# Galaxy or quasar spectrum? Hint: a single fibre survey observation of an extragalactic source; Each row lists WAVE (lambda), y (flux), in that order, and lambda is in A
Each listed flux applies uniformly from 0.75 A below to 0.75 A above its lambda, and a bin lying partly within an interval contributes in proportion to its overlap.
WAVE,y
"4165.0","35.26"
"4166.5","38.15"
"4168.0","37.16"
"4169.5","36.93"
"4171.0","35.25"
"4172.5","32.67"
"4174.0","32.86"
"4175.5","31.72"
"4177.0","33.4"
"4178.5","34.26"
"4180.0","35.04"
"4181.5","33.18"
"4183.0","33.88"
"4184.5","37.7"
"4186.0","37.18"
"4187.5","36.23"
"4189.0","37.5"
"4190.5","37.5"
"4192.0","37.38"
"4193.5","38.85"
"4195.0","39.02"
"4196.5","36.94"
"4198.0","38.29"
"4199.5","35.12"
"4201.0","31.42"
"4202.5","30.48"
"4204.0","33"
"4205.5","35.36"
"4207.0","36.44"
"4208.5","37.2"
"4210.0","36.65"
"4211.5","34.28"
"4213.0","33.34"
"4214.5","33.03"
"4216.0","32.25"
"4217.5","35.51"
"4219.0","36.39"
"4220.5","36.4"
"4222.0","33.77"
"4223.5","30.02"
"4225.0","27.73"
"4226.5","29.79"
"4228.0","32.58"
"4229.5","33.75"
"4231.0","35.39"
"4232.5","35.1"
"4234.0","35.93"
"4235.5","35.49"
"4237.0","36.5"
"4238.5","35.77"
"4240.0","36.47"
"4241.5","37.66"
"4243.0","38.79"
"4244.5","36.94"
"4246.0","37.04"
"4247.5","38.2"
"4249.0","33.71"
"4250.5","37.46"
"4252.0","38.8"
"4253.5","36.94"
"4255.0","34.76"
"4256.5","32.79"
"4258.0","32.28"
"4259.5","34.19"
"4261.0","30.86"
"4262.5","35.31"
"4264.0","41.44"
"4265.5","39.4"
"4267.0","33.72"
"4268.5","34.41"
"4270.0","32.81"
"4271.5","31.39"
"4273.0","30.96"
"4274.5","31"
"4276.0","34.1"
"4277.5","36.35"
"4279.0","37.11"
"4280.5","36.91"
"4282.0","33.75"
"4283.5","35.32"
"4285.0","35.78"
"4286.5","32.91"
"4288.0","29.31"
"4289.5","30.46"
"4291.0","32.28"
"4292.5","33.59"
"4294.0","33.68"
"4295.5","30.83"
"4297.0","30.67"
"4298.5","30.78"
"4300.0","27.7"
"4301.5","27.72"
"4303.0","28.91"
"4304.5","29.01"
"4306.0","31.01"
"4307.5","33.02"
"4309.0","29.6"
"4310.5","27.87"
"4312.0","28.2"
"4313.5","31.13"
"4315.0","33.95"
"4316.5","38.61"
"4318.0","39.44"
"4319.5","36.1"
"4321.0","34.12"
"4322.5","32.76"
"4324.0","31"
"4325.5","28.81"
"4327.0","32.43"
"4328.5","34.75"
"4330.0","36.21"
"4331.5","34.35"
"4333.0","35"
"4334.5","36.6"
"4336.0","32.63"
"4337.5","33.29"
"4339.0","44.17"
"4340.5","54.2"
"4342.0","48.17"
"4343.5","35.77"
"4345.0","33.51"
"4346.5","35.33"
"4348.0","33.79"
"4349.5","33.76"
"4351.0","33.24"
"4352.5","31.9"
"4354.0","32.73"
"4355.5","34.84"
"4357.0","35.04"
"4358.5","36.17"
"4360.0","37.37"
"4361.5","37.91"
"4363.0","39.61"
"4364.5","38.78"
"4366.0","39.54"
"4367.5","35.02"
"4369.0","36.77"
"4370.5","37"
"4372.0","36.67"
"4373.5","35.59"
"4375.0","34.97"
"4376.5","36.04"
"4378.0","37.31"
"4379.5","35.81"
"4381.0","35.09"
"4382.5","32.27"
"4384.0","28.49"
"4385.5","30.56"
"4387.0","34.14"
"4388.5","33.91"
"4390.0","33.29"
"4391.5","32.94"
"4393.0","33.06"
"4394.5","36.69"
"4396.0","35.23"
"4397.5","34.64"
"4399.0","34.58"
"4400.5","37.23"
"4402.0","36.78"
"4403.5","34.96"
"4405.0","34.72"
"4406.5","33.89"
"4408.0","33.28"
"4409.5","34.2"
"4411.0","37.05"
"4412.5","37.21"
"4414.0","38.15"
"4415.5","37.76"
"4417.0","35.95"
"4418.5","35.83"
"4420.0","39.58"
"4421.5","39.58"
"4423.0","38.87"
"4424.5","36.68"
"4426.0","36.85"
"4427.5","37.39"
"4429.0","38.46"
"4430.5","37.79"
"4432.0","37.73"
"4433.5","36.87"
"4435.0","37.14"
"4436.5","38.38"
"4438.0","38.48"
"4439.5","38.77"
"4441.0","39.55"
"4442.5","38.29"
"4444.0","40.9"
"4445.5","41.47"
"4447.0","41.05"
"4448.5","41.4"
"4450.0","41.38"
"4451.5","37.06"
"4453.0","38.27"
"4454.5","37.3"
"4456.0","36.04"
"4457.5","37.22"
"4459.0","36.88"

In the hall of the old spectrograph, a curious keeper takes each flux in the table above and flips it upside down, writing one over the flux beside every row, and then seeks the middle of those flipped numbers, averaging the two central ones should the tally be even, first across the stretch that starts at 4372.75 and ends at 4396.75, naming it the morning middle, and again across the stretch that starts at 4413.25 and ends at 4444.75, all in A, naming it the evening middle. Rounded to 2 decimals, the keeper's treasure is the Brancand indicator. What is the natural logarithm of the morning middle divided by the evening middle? 0.10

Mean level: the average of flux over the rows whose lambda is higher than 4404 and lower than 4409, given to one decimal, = 34.0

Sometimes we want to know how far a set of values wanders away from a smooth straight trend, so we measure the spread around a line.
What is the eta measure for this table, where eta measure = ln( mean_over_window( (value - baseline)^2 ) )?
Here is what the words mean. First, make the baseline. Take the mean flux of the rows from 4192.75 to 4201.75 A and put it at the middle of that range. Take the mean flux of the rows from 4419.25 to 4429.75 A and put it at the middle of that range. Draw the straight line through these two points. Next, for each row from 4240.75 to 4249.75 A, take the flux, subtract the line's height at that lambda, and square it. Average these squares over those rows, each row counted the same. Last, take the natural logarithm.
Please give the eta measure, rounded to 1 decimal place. 1.0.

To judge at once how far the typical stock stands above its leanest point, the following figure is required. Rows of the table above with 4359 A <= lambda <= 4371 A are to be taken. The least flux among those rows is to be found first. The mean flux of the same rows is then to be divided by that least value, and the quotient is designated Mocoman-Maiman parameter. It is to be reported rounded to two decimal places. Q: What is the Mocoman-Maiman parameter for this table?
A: 1.08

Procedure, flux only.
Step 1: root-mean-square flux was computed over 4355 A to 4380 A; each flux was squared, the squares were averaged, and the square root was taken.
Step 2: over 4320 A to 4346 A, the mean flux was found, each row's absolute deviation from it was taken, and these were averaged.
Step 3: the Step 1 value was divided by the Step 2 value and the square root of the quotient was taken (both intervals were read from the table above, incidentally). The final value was 2.9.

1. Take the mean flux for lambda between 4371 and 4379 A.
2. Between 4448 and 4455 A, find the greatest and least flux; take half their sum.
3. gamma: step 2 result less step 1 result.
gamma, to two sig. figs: 3.1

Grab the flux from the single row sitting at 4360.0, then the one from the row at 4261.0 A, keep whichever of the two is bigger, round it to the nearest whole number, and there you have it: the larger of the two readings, 37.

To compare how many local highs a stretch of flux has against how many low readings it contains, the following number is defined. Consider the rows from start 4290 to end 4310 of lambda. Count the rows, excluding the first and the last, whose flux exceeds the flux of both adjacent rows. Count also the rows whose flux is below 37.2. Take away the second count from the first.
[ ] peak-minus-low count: -10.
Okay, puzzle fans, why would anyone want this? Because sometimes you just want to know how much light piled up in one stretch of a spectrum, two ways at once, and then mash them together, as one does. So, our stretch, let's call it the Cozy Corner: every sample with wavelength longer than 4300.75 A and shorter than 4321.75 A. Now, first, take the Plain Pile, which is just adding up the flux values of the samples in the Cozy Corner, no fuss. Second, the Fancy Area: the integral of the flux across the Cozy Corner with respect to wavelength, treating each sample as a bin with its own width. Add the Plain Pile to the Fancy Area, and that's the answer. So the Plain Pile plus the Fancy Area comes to 1122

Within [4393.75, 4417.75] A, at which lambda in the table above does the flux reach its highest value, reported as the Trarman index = 4414.0 A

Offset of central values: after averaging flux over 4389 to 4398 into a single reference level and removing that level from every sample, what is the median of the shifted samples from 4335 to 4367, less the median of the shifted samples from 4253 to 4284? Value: 1.1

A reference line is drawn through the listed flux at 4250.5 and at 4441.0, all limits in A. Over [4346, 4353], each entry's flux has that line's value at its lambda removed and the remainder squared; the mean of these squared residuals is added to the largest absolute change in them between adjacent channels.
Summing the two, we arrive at 42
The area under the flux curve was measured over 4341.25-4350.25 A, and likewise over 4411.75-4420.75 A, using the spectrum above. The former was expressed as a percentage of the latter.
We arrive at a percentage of 98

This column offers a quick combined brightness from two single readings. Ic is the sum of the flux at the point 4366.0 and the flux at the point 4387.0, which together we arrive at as 73.7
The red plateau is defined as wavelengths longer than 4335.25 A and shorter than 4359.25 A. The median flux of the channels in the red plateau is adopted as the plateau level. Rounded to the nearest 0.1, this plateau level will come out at 34.3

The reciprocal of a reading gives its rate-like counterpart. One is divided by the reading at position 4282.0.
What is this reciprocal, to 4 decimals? 0.0296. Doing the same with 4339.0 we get 0.0226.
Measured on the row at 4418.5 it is 0.0279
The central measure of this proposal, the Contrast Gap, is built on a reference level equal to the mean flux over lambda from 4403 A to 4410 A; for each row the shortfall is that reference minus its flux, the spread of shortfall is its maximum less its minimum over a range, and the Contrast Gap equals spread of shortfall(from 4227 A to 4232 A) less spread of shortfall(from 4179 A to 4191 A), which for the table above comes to -2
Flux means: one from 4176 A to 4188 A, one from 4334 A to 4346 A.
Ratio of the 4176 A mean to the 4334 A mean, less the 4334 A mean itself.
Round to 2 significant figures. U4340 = -39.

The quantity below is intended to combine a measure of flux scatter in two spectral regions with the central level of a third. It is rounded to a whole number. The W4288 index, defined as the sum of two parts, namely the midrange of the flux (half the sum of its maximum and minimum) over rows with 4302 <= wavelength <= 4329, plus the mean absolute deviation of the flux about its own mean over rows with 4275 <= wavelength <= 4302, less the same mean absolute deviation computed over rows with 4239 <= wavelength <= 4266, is 34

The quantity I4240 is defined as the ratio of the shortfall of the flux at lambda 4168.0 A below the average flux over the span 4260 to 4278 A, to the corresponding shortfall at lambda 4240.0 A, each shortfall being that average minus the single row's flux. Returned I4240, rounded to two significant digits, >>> 1.3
